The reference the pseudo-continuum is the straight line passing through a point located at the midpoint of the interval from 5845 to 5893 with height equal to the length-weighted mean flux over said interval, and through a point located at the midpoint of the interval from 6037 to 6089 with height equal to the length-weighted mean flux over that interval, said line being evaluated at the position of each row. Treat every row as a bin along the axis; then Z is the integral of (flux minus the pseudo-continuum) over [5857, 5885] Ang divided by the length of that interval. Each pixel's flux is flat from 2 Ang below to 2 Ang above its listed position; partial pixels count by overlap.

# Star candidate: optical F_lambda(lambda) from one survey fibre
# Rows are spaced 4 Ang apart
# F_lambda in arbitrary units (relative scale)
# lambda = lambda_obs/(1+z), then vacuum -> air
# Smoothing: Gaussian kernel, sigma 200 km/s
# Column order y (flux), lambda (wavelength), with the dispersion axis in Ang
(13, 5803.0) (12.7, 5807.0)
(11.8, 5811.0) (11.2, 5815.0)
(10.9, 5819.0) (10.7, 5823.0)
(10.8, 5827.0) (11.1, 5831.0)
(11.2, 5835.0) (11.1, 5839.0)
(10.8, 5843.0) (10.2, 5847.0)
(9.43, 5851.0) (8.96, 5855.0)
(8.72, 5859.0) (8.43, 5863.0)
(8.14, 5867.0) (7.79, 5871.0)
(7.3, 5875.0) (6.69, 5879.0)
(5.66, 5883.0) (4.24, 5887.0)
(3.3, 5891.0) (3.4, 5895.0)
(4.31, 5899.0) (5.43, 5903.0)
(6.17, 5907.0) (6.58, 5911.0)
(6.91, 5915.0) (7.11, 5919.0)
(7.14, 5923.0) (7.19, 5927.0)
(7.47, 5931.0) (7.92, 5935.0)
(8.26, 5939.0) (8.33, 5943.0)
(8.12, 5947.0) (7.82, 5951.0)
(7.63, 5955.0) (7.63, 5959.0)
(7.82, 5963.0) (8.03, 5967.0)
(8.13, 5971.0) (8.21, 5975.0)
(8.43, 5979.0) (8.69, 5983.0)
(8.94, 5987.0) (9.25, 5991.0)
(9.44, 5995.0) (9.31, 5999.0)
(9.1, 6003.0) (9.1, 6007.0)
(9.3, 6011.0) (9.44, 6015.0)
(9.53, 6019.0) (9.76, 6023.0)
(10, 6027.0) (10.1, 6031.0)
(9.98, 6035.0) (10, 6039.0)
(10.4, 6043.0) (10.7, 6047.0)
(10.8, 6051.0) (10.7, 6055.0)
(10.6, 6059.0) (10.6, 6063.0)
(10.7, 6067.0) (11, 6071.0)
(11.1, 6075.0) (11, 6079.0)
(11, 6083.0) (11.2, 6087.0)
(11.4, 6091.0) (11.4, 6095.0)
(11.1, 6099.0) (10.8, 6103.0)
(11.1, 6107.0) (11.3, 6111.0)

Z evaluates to 0.09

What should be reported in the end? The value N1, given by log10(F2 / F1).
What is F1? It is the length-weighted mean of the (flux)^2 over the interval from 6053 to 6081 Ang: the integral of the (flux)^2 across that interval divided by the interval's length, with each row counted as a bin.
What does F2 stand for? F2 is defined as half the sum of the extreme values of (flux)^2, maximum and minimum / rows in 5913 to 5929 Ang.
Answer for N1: -0.4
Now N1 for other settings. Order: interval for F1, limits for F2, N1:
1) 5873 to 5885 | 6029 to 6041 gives 0.4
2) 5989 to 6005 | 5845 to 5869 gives 0.0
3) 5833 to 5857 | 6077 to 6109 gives 0.1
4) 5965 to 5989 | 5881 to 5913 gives -0.4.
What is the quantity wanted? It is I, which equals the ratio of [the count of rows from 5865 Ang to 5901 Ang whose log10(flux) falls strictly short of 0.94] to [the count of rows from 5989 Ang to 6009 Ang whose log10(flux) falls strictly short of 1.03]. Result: 1.8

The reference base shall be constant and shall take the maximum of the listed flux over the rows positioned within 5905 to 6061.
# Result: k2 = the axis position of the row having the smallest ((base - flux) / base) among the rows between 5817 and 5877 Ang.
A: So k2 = 5835.0 Ang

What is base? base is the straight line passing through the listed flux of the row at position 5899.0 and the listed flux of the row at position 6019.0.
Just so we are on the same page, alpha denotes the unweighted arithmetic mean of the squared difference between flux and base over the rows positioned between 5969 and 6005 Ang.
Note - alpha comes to 0.5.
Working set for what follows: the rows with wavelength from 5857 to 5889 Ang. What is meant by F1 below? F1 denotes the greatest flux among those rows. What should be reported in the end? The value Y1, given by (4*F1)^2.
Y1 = 1217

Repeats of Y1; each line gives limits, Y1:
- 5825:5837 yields 2007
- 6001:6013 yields 1384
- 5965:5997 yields 1426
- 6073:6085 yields 1971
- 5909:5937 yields 1004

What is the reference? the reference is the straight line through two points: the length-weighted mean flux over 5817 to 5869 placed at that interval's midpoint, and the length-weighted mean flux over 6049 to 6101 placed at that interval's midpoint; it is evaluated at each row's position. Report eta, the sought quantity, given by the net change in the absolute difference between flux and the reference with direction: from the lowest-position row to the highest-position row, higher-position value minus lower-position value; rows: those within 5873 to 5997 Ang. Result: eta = -1.66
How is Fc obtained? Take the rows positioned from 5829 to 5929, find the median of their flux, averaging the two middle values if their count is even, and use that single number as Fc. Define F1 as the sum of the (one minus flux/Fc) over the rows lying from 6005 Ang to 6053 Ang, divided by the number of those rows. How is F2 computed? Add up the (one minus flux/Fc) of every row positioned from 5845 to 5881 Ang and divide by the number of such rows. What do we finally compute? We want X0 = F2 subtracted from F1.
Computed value -0.21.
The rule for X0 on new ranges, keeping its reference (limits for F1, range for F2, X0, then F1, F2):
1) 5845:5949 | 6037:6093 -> 0.52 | 0.02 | -0.502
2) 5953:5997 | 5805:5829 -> 0.41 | -0.17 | -0.579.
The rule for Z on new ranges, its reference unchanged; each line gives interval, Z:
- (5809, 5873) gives 3.16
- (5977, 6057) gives -0.31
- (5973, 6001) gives -0.55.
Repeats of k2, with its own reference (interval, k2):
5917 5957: 5943.0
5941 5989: 5987.0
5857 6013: 5995.0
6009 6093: 6091.0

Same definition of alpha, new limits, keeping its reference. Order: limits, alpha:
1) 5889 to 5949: 2.7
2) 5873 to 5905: 4.1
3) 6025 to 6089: 0.5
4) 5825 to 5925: 31.2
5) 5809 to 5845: 98.2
